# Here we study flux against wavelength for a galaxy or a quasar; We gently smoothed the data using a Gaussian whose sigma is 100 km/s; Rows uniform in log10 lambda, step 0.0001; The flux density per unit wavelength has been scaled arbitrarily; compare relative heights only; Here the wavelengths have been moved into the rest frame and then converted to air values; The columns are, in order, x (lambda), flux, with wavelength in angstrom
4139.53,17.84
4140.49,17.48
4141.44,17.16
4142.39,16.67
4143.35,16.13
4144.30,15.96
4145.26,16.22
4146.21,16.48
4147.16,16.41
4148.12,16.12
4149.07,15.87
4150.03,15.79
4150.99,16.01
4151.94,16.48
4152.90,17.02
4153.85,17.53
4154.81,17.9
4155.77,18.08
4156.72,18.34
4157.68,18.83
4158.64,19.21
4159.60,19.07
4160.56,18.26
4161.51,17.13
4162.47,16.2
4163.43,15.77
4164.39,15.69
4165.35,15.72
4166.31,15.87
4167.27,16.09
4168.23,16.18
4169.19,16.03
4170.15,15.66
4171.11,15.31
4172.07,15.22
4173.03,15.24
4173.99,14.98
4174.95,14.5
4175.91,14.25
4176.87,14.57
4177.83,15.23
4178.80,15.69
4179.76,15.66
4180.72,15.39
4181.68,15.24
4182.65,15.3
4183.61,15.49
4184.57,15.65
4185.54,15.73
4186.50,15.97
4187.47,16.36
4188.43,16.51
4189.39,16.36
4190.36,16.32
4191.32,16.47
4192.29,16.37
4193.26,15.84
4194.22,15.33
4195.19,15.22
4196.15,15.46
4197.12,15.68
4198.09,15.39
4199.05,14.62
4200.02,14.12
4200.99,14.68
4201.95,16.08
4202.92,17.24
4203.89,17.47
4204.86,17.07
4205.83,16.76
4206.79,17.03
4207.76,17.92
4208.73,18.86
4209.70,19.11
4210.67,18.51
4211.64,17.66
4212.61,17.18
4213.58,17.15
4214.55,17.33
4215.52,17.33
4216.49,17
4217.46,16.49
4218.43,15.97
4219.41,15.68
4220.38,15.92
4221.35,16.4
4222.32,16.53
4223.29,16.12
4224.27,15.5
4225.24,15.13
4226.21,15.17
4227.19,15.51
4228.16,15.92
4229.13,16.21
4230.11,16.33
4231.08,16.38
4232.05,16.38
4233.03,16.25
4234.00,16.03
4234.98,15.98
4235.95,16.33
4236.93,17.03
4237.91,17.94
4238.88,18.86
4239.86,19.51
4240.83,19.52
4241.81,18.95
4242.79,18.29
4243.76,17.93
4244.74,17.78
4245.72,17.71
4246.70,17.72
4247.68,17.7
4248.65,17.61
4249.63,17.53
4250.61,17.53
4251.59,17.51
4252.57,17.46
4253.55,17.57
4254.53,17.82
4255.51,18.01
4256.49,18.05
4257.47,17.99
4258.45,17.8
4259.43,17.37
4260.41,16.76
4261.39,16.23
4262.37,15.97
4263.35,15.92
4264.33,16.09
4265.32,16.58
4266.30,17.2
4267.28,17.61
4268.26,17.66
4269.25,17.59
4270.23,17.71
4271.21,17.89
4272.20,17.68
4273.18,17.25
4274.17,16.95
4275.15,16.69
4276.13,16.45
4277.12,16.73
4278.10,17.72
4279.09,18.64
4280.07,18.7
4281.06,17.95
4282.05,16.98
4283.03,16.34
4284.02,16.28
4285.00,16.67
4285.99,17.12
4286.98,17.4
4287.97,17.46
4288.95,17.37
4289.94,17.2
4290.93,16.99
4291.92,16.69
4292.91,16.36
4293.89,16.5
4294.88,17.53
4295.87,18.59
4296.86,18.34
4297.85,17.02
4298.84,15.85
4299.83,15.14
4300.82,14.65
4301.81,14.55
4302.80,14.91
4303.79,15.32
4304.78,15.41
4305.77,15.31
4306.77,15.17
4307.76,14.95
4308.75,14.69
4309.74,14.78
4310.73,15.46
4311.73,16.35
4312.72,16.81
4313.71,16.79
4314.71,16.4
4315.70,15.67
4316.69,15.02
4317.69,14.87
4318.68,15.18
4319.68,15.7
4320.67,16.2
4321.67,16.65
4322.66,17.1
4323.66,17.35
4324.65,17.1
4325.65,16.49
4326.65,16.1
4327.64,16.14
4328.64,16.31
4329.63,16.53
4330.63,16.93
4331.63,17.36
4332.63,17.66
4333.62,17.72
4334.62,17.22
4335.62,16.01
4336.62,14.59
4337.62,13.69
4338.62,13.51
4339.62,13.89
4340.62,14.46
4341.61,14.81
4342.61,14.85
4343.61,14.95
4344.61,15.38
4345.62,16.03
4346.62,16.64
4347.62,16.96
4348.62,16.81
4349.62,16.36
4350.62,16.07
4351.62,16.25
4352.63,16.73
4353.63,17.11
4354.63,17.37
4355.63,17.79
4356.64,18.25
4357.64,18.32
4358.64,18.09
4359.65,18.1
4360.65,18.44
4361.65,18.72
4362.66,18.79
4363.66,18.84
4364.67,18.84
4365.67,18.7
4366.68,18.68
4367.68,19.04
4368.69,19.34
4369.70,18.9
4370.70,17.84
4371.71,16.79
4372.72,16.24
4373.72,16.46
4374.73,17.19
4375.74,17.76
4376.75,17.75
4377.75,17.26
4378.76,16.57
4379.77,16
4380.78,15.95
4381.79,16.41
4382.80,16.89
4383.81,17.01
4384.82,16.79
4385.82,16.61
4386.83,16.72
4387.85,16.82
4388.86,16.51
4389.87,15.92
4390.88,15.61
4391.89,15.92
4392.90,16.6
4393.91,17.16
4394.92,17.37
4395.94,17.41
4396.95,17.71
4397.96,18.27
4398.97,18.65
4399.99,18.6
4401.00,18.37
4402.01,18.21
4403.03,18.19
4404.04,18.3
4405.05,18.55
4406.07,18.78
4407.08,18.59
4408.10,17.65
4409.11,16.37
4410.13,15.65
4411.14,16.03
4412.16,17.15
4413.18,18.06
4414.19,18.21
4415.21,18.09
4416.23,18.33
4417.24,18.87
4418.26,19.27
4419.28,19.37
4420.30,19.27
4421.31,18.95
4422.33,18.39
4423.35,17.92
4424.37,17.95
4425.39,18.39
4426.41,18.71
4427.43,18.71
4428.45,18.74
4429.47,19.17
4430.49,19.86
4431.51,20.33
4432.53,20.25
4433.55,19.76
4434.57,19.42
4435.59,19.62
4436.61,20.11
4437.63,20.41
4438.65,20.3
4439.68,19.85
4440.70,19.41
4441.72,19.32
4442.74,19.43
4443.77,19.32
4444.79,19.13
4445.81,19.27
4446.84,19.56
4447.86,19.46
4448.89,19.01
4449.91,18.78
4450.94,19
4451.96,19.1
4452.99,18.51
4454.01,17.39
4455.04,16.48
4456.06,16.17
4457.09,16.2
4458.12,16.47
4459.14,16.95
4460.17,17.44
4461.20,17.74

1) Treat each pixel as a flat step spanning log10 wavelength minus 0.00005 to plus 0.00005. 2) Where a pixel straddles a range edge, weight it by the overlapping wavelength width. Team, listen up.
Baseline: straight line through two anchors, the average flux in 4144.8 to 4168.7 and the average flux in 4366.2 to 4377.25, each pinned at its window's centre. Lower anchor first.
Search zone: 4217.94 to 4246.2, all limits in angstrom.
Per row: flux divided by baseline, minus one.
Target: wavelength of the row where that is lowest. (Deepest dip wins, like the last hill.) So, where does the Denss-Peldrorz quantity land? 4225.24 angstrom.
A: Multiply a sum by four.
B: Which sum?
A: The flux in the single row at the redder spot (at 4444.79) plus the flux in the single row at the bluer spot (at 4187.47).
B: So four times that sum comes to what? 142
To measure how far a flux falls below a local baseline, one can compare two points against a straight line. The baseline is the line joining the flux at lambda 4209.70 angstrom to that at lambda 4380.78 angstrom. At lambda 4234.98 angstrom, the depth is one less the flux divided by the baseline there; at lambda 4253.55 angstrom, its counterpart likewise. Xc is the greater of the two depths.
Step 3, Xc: 0.14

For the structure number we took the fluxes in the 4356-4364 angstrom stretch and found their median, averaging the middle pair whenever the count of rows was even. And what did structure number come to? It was 18.4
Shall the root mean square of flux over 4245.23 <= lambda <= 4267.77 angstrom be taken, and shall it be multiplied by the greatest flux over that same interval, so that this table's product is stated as 312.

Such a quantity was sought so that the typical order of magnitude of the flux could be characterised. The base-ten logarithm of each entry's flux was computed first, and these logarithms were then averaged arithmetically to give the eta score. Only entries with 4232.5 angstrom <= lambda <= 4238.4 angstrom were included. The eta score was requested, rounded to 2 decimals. 1.22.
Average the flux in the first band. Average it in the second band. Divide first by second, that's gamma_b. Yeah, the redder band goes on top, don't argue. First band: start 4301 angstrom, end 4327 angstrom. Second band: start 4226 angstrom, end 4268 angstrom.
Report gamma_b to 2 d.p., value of 0.92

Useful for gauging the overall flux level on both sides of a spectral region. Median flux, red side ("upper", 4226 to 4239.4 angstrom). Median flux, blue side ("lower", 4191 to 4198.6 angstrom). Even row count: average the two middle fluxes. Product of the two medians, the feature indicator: 254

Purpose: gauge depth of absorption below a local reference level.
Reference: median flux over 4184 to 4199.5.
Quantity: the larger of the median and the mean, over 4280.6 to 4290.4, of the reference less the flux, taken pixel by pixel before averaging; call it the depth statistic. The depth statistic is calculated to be -1.3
